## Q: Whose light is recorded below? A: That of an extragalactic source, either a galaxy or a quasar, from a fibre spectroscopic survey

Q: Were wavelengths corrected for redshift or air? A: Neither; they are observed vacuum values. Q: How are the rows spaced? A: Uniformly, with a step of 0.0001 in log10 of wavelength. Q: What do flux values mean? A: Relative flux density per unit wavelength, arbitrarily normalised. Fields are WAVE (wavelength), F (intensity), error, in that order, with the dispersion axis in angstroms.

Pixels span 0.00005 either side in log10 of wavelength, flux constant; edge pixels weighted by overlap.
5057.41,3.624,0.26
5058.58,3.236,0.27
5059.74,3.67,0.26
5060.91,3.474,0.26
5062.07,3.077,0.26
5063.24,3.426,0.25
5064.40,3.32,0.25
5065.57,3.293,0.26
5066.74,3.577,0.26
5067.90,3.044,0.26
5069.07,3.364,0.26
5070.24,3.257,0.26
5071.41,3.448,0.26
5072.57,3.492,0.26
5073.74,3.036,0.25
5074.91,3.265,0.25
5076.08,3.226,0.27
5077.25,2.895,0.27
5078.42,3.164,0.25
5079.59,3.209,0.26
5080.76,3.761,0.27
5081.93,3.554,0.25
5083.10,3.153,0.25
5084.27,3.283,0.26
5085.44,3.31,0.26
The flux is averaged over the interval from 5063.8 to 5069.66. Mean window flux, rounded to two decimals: 3.32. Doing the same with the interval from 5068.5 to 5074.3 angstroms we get 3.32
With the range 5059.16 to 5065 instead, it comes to 3.39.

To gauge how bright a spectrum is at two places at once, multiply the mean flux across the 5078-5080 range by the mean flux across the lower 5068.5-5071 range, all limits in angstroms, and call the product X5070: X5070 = 10.55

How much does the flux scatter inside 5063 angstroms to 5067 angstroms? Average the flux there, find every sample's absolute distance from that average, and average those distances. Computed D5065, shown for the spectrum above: 0.10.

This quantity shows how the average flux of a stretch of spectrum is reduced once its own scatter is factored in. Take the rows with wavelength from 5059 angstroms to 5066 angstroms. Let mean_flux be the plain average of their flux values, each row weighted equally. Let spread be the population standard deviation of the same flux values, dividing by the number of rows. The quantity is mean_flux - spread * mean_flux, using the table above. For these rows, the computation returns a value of 2.76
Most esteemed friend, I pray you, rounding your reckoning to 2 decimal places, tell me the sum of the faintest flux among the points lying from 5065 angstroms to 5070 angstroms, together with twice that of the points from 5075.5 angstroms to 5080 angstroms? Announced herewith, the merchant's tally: 8.83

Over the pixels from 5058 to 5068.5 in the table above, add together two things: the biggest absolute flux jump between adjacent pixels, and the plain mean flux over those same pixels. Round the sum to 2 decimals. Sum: 3.88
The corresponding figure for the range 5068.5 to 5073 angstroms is 3.58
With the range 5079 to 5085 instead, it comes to 3.94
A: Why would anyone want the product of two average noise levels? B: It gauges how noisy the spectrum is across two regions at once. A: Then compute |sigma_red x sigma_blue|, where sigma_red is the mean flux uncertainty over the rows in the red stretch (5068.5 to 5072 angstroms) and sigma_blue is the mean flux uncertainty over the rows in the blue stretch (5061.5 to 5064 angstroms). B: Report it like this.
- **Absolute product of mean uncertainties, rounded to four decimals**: 0.0663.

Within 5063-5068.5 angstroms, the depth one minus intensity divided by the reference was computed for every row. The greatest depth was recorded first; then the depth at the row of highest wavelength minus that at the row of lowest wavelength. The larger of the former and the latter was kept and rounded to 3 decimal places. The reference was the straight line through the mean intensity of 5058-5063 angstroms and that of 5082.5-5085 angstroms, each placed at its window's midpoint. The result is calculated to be 0.106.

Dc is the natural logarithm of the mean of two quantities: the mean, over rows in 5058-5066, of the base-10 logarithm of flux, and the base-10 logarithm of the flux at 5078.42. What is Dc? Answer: -0.668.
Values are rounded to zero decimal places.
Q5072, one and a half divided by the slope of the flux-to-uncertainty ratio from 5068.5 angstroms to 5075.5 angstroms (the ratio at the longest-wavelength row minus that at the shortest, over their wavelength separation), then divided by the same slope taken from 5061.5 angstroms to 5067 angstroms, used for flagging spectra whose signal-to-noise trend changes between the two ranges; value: 175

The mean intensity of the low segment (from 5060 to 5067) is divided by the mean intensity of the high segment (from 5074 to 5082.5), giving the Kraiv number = 1.02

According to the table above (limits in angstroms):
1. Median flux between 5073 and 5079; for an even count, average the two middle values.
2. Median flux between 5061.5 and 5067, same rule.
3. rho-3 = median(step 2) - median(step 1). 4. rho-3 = 0.16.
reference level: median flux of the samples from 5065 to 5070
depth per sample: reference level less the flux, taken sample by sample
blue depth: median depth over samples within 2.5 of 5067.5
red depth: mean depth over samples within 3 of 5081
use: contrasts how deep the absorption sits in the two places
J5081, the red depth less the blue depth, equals -0.04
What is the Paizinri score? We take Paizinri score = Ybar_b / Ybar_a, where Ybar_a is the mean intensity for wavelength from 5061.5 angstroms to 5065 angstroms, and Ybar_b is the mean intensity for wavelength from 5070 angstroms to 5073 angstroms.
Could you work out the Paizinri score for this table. 1.04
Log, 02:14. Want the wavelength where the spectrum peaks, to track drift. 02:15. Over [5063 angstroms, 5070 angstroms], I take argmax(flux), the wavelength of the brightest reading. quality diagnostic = 5066.74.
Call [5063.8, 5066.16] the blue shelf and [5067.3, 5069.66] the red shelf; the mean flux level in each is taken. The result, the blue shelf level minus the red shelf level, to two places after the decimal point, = 0.10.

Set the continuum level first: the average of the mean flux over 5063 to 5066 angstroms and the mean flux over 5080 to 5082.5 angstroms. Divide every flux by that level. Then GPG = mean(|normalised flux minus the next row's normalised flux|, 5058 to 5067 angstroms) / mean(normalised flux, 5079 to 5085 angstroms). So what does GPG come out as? 0.076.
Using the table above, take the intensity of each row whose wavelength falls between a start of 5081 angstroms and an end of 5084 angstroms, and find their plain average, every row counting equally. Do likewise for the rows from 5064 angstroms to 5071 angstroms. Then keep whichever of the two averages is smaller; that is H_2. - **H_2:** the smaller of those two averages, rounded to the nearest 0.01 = 3.31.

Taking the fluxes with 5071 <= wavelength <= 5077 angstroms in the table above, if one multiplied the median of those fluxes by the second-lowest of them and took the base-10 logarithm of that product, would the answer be 1.02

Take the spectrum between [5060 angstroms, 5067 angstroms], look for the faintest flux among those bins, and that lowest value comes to 3.077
